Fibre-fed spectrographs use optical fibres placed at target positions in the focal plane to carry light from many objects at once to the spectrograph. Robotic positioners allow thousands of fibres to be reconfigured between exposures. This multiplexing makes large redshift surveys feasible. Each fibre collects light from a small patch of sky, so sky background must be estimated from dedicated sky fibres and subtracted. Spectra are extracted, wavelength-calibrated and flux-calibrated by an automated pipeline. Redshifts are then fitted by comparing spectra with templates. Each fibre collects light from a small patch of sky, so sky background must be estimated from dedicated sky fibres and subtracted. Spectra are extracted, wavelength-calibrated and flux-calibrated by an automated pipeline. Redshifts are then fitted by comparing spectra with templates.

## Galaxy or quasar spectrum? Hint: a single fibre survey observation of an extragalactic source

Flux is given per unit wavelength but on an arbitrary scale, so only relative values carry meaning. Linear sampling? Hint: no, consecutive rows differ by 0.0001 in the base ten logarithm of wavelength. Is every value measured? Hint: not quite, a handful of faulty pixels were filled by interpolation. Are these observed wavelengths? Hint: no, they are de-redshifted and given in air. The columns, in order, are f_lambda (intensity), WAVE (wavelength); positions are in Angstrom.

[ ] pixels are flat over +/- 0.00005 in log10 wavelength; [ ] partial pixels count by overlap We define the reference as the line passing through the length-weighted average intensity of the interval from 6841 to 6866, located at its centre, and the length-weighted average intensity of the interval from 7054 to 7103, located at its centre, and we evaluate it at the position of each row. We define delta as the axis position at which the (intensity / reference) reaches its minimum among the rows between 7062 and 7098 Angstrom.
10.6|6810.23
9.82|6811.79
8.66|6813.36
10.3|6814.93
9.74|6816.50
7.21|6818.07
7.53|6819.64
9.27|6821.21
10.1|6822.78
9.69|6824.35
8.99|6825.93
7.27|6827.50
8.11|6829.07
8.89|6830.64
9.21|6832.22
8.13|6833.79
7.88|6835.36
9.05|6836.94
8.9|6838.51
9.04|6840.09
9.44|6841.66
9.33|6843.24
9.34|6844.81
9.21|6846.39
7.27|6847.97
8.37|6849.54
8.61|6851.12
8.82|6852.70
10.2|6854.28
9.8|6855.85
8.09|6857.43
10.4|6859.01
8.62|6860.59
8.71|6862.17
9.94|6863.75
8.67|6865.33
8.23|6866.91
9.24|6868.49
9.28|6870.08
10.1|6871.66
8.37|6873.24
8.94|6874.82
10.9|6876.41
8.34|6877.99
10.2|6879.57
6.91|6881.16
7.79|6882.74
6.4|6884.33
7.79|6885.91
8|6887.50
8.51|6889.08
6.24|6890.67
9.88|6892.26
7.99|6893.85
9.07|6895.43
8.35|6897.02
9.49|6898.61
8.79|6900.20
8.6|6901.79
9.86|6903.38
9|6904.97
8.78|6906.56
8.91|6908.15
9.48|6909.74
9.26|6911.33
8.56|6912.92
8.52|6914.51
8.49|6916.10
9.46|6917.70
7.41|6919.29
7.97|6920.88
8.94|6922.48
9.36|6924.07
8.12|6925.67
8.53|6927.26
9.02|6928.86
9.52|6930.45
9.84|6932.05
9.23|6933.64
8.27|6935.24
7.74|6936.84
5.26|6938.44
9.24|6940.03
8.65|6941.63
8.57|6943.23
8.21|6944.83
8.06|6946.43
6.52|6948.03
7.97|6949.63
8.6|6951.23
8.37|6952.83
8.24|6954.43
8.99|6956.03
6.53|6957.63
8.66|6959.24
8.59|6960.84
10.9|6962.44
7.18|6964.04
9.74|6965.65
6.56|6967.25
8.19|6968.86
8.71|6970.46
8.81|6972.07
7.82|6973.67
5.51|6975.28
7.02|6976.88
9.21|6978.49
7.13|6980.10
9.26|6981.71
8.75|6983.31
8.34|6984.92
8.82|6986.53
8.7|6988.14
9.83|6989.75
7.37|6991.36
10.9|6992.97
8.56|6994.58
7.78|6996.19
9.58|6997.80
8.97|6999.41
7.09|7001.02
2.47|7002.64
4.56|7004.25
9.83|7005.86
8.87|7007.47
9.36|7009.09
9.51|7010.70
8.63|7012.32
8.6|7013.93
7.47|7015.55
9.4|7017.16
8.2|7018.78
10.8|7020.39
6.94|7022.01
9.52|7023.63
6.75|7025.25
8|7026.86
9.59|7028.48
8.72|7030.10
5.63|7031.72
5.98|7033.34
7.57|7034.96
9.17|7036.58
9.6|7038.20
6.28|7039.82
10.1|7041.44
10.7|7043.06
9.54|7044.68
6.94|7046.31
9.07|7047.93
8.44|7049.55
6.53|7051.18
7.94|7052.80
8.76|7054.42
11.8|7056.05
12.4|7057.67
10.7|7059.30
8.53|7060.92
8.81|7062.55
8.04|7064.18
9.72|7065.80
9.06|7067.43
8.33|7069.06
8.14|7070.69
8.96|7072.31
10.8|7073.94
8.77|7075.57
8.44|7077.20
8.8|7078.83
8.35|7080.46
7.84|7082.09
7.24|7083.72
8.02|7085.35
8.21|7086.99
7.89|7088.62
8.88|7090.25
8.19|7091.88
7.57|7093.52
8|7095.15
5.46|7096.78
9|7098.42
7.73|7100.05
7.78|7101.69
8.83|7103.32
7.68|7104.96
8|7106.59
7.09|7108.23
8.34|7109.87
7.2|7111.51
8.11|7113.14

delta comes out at 7096.78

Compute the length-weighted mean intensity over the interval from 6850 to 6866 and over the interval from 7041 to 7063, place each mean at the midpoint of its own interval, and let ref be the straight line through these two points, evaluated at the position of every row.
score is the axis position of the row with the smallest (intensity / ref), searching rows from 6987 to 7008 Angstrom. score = 7002.64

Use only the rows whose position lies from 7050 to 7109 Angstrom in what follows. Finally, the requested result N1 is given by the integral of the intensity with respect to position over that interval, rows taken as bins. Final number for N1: 502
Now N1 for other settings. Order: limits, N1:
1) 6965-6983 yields 144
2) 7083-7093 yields 81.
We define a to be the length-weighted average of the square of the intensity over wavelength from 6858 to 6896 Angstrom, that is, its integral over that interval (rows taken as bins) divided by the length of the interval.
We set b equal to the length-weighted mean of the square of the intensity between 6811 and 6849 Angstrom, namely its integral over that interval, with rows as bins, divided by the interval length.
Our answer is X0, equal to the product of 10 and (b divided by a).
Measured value 10.3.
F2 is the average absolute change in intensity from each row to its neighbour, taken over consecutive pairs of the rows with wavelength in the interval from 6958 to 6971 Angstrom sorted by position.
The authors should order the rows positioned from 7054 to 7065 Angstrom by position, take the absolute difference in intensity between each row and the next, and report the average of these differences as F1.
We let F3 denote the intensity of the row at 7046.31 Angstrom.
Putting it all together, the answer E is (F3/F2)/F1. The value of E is 2.4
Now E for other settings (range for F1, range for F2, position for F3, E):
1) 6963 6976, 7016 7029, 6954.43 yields 2.3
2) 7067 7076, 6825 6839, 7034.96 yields 8.6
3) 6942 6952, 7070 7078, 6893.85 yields 7.7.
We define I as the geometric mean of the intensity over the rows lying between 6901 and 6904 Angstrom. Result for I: 9.21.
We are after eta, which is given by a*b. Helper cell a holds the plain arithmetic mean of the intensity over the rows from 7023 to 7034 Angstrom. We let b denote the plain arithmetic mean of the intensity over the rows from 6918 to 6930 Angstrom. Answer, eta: 66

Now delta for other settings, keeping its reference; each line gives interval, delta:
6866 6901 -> 6890.67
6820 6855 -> 6827.50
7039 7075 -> 7039.82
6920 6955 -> 6938.44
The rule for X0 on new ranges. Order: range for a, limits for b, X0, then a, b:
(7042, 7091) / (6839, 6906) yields 9.8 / 80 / 79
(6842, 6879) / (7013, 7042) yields 8.4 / 83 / 70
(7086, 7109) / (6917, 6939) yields 11.7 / 63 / 74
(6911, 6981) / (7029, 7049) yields 10.2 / 70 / 72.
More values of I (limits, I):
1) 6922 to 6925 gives 9.15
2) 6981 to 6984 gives 9.00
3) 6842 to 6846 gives 9.33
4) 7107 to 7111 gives 7.69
